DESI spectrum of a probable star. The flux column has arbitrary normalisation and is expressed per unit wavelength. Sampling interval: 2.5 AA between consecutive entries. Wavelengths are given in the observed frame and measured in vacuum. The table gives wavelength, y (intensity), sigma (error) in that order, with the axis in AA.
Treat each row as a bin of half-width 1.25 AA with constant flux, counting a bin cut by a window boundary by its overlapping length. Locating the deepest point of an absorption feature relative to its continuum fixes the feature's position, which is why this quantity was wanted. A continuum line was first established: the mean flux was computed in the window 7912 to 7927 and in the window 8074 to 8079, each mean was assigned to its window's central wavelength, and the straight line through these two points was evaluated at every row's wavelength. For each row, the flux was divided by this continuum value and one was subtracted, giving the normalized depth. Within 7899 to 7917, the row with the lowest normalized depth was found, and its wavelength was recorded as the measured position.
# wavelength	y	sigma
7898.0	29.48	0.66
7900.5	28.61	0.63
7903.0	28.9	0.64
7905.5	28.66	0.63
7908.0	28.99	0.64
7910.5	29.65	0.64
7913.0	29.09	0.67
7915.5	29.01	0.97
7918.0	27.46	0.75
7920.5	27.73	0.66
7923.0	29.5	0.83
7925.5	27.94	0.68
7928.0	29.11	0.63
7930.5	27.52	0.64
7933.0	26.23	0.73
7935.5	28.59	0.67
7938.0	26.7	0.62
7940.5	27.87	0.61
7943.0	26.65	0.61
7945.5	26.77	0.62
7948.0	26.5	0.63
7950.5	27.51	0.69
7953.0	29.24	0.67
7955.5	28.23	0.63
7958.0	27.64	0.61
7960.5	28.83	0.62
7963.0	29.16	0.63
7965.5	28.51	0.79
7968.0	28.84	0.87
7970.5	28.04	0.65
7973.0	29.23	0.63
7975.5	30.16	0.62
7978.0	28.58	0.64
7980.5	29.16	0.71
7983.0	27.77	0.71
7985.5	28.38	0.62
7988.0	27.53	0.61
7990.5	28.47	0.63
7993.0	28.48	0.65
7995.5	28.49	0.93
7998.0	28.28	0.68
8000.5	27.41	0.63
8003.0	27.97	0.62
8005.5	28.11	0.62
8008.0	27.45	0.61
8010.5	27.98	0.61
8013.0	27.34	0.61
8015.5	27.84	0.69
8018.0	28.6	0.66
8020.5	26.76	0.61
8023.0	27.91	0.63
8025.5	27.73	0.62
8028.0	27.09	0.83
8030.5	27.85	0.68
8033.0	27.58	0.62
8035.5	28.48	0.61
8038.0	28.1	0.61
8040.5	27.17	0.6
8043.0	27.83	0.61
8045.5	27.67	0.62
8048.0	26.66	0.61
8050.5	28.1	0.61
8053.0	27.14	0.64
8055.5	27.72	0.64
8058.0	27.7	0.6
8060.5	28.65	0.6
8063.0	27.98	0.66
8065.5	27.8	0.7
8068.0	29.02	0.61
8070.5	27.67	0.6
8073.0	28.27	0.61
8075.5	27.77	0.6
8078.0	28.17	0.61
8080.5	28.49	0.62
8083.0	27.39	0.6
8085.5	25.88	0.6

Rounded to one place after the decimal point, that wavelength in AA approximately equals 7900.5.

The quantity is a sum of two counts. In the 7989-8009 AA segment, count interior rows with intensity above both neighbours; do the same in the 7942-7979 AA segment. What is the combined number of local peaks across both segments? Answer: 7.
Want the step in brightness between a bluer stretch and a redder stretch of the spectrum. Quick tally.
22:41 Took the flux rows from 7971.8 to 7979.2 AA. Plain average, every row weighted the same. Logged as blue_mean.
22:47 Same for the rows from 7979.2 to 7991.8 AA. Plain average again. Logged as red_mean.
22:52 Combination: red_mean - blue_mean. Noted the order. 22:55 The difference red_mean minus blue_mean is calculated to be -1.1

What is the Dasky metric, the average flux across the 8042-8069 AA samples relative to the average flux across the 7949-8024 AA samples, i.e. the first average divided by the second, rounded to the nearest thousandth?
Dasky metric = 0.985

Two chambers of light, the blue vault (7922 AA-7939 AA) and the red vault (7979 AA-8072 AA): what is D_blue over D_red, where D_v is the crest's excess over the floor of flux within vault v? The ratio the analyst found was 1.3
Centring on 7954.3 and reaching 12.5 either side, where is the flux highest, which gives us 7953.0 AA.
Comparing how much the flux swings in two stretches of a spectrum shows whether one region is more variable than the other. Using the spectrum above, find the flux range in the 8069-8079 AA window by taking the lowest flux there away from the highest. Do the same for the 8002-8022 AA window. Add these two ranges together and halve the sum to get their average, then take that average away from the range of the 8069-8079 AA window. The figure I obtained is -0.62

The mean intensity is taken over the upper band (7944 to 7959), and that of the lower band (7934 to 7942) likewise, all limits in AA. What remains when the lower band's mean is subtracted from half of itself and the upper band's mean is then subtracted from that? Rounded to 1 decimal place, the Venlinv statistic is -41.5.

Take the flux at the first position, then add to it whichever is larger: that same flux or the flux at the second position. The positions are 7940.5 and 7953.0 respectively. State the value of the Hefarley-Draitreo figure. 57.1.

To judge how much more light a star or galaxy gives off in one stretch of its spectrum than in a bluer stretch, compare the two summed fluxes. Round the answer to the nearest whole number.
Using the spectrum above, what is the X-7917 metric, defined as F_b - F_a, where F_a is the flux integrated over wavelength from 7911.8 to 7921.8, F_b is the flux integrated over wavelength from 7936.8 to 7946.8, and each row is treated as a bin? -13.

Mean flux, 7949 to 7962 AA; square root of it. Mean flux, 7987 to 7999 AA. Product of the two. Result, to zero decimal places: 150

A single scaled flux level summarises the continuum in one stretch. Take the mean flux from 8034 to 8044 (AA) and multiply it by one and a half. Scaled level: 41.8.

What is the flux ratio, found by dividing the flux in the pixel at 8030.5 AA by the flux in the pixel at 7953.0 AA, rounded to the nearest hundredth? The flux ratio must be 0.95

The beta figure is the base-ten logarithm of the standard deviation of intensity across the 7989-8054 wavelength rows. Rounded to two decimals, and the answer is -0.27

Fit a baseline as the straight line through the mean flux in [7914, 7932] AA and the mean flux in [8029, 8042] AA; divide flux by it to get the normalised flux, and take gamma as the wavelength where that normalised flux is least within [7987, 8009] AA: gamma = 8000.5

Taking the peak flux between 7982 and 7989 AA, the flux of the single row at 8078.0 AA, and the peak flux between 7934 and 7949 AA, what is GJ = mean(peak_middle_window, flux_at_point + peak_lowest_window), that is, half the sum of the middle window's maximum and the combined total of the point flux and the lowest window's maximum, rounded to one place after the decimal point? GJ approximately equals 42.6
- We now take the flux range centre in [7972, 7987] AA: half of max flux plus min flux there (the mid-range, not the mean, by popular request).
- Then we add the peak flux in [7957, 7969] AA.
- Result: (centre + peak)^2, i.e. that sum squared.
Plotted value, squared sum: 3379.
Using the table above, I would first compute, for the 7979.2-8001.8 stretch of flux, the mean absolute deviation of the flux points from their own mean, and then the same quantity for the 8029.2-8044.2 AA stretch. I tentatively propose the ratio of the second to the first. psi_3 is 0.71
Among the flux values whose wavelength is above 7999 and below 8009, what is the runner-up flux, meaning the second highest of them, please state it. 27.97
